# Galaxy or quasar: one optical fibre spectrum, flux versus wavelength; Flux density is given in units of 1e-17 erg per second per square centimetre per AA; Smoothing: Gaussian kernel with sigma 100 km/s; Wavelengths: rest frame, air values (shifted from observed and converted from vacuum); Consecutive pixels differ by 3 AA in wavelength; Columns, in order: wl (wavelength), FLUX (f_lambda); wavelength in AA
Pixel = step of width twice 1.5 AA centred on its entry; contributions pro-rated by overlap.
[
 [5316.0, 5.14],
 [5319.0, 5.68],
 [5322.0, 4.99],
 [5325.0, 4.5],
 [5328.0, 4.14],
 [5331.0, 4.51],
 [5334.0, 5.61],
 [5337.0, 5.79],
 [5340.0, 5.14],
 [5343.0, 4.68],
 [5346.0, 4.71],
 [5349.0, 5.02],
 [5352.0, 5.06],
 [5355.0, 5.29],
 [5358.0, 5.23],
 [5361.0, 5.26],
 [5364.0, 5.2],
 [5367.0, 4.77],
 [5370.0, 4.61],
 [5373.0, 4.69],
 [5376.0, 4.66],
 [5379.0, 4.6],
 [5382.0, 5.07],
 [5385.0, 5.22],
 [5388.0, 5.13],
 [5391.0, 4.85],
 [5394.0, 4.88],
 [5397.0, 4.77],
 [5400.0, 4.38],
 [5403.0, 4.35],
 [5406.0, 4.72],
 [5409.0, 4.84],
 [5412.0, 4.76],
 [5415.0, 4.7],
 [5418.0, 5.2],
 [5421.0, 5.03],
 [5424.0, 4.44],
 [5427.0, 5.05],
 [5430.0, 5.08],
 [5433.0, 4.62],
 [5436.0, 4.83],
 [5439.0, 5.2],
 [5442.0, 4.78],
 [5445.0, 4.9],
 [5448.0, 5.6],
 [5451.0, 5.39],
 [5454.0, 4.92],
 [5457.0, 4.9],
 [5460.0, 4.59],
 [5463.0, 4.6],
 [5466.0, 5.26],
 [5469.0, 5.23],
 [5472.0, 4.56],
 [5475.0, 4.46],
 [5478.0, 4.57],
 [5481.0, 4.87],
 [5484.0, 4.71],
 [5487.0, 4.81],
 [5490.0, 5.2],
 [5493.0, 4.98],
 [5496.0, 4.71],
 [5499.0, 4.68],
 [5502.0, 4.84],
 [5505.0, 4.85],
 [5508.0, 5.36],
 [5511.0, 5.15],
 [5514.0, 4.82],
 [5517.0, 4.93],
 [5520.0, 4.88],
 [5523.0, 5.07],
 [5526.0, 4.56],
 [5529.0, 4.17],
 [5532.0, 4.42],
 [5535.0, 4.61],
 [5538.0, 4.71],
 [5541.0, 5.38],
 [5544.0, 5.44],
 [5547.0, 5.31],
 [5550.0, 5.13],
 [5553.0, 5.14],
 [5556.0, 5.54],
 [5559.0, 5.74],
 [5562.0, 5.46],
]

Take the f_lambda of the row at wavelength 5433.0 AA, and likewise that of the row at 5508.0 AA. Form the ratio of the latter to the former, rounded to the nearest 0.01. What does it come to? 1.16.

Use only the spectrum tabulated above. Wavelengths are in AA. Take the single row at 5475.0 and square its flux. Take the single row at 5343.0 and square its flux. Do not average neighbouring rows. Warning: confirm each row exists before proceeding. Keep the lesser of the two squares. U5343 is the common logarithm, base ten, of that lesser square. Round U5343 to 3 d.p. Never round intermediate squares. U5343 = 1.299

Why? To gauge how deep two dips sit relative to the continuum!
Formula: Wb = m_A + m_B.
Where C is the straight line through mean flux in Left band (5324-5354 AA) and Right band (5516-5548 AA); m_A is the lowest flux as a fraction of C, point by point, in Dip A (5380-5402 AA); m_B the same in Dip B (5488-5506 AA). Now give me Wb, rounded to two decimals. 1.85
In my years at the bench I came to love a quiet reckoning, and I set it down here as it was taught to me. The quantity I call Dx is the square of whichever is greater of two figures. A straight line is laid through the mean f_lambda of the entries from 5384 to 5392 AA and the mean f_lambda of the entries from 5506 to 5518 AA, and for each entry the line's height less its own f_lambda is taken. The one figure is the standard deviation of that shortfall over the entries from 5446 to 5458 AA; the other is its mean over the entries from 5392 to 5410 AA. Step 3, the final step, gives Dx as 0.17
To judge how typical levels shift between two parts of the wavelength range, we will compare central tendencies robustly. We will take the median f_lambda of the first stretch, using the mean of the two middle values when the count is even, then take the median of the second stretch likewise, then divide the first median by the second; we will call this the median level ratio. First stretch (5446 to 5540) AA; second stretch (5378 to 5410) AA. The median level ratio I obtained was 1.00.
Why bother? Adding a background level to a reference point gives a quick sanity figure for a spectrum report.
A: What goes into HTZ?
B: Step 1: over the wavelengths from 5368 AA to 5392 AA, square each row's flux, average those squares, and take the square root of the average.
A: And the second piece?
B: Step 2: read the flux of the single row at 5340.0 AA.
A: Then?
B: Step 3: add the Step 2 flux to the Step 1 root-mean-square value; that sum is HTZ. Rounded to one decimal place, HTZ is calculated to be 10.0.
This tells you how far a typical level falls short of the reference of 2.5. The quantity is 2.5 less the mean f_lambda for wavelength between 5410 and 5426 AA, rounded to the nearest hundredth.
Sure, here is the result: -2.33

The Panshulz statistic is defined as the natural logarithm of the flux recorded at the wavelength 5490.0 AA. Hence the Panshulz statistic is 1.65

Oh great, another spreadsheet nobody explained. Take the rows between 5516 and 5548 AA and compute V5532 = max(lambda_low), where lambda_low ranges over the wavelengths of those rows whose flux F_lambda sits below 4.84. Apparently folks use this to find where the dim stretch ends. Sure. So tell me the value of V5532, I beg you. 5538.0 AA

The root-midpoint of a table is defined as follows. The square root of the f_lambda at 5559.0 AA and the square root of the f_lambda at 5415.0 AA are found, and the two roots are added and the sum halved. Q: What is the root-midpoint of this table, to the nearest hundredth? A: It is 2.28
